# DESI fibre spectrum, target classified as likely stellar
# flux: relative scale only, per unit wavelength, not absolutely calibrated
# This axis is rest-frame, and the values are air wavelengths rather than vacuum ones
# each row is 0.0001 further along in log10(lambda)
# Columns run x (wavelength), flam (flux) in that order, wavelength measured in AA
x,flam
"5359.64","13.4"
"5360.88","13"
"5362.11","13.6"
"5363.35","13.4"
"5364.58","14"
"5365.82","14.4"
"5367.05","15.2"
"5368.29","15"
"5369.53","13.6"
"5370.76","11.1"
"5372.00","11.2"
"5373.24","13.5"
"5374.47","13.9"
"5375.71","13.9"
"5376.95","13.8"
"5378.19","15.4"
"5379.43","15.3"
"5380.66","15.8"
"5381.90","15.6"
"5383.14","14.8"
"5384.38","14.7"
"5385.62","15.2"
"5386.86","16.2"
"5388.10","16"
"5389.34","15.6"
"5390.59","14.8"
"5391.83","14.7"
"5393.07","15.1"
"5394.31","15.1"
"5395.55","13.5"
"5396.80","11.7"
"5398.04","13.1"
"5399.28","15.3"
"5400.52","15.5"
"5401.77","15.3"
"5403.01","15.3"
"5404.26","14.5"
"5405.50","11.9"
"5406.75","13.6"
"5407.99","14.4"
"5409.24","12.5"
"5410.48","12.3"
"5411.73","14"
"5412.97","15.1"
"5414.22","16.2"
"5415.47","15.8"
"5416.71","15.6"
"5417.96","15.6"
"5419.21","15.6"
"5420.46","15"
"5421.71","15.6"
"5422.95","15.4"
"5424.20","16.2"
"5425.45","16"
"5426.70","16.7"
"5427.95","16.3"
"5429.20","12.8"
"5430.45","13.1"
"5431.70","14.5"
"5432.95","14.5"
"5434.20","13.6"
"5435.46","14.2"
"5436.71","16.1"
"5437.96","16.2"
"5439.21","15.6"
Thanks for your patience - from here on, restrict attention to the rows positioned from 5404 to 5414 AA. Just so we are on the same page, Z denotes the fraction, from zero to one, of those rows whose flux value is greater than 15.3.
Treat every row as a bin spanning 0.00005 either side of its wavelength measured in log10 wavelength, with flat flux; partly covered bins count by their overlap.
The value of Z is 0.00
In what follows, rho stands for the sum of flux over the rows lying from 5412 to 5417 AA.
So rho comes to 62.7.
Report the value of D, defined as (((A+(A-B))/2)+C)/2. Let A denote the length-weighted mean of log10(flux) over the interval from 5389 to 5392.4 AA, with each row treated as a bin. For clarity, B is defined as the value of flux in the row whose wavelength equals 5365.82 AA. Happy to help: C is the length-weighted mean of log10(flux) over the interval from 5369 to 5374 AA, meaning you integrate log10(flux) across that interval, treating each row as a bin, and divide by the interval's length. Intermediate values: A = 1.17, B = 14.4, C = 1.09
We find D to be -2.5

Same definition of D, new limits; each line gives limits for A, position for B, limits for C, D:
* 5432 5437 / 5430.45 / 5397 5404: -2.1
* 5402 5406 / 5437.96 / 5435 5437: -2.9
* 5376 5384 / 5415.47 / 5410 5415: -2.8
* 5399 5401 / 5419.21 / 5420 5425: -2.7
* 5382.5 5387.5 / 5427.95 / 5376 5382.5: -2.9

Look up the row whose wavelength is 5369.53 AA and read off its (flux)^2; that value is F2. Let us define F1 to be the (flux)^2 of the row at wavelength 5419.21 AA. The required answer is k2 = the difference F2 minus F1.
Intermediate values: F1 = 243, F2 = 185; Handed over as -58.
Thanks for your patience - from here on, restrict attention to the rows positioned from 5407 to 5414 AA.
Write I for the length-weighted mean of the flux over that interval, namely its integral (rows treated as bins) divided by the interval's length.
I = 13.8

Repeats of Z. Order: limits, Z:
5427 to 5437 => 0.25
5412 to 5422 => 0.75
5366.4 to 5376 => 0.00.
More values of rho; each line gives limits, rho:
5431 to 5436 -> 56.8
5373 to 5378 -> 55.1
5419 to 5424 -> 61.6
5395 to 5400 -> 53.6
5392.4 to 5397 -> 55.4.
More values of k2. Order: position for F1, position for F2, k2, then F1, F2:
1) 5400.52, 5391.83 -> -24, 240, 216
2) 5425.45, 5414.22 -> 6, 256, 262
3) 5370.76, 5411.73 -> 73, 123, 196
